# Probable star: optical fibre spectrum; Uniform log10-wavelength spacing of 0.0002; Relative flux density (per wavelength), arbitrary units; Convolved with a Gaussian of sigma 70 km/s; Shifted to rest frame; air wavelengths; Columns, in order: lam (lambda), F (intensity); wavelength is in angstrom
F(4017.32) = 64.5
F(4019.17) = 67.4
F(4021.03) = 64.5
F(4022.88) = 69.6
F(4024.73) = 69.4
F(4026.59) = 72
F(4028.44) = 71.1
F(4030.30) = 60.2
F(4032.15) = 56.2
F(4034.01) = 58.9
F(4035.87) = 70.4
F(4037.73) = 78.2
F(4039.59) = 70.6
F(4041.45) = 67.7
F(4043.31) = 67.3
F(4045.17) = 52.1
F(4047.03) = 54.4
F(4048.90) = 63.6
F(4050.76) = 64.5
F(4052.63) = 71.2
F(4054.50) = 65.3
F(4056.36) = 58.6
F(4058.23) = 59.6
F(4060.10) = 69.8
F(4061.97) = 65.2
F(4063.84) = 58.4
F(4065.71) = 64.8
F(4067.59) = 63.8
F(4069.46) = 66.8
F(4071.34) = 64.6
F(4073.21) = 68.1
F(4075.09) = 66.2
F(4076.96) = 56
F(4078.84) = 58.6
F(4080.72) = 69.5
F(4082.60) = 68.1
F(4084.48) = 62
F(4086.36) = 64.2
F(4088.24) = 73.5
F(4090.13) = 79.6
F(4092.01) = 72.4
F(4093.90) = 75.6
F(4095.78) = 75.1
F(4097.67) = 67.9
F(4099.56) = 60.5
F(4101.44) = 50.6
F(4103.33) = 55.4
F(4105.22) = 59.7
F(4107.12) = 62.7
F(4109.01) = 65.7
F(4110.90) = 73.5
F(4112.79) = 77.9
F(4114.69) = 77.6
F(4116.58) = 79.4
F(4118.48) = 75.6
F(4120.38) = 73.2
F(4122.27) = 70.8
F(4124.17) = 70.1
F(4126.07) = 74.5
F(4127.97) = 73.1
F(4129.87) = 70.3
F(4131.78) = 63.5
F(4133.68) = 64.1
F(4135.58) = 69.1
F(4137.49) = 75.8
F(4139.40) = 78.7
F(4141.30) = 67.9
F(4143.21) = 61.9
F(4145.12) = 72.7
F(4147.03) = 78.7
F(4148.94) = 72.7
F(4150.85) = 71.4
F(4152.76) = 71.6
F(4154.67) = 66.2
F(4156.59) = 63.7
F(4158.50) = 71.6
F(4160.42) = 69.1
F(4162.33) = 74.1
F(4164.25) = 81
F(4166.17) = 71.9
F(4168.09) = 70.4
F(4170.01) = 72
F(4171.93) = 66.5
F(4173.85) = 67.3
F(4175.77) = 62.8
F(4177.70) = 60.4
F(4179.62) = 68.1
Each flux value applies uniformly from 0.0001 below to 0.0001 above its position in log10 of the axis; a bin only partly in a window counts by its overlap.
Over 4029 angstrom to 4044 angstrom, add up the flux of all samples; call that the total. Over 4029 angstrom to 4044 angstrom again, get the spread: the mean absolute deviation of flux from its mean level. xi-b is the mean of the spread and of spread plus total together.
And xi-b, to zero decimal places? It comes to 271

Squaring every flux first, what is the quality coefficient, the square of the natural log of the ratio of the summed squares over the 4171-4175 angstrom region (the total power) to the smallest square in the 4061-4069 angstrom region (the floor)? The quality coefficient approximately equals 0.9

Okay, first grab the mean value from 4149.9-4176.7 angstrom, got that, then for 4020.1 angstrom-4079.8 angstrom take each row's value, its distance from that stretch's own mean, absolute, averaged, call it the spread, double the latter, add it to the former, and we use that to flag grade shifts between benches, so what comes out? 79.4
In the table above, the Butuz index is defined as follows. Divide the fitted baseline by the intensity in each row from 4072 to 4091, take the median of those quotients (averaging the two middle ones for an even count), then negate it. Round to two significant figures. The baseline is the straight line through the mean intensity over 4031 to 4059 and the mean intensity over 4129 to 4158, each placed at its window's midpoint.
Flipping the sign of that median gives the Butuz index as -0.98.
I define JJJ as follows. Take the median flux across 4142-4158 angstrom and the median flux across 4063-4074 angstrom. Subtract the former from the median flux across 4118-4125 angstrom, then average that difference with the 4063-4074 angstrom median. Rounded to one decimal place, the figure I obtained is 32.6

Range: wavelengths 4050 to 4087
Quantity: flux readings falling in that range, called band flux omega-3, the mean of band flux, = 64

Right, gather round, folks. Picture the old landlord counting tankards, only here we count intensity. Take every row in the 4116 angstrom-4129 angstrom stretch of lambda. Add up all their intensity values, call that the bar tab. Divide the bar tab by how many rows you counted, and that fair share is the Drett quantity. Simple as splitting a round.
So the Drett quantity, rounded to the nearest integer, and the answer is 74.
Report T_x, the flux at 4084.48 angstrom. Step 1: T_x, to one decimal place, 62.0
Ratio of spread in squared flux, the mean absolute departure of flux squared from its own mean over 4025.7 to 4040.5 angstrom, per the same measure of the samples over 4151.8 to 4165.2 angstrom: 1.5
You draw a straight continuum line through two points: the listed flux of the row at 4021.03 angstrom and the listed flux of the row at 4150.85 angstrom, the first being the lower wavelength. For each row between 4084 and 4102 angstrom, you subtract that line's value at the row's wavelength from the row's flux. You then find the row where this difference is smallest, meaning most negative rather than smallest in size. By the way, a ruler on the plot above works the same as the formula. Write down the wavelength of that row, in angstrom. 4101.44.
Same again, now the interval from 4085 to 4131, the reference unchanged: 4101.44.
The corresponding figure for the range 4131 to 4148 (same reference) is 4143.21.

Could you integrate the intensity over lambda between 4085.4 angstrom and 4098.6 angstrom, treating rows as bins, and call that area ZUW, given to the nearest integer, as 958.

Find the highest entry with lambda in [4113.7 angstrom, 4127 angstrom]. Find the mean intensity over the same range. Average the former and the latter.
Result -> 77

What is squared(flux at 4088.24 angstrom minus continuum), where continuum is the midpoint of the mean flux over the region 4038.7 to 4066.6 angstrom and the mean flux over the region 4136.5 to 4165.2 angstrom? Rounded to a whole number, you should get 34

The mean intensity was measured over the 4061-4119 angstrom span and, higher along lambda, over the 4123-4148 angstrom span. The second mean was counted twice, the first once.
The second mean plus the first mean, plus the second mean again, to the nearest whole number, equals 209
